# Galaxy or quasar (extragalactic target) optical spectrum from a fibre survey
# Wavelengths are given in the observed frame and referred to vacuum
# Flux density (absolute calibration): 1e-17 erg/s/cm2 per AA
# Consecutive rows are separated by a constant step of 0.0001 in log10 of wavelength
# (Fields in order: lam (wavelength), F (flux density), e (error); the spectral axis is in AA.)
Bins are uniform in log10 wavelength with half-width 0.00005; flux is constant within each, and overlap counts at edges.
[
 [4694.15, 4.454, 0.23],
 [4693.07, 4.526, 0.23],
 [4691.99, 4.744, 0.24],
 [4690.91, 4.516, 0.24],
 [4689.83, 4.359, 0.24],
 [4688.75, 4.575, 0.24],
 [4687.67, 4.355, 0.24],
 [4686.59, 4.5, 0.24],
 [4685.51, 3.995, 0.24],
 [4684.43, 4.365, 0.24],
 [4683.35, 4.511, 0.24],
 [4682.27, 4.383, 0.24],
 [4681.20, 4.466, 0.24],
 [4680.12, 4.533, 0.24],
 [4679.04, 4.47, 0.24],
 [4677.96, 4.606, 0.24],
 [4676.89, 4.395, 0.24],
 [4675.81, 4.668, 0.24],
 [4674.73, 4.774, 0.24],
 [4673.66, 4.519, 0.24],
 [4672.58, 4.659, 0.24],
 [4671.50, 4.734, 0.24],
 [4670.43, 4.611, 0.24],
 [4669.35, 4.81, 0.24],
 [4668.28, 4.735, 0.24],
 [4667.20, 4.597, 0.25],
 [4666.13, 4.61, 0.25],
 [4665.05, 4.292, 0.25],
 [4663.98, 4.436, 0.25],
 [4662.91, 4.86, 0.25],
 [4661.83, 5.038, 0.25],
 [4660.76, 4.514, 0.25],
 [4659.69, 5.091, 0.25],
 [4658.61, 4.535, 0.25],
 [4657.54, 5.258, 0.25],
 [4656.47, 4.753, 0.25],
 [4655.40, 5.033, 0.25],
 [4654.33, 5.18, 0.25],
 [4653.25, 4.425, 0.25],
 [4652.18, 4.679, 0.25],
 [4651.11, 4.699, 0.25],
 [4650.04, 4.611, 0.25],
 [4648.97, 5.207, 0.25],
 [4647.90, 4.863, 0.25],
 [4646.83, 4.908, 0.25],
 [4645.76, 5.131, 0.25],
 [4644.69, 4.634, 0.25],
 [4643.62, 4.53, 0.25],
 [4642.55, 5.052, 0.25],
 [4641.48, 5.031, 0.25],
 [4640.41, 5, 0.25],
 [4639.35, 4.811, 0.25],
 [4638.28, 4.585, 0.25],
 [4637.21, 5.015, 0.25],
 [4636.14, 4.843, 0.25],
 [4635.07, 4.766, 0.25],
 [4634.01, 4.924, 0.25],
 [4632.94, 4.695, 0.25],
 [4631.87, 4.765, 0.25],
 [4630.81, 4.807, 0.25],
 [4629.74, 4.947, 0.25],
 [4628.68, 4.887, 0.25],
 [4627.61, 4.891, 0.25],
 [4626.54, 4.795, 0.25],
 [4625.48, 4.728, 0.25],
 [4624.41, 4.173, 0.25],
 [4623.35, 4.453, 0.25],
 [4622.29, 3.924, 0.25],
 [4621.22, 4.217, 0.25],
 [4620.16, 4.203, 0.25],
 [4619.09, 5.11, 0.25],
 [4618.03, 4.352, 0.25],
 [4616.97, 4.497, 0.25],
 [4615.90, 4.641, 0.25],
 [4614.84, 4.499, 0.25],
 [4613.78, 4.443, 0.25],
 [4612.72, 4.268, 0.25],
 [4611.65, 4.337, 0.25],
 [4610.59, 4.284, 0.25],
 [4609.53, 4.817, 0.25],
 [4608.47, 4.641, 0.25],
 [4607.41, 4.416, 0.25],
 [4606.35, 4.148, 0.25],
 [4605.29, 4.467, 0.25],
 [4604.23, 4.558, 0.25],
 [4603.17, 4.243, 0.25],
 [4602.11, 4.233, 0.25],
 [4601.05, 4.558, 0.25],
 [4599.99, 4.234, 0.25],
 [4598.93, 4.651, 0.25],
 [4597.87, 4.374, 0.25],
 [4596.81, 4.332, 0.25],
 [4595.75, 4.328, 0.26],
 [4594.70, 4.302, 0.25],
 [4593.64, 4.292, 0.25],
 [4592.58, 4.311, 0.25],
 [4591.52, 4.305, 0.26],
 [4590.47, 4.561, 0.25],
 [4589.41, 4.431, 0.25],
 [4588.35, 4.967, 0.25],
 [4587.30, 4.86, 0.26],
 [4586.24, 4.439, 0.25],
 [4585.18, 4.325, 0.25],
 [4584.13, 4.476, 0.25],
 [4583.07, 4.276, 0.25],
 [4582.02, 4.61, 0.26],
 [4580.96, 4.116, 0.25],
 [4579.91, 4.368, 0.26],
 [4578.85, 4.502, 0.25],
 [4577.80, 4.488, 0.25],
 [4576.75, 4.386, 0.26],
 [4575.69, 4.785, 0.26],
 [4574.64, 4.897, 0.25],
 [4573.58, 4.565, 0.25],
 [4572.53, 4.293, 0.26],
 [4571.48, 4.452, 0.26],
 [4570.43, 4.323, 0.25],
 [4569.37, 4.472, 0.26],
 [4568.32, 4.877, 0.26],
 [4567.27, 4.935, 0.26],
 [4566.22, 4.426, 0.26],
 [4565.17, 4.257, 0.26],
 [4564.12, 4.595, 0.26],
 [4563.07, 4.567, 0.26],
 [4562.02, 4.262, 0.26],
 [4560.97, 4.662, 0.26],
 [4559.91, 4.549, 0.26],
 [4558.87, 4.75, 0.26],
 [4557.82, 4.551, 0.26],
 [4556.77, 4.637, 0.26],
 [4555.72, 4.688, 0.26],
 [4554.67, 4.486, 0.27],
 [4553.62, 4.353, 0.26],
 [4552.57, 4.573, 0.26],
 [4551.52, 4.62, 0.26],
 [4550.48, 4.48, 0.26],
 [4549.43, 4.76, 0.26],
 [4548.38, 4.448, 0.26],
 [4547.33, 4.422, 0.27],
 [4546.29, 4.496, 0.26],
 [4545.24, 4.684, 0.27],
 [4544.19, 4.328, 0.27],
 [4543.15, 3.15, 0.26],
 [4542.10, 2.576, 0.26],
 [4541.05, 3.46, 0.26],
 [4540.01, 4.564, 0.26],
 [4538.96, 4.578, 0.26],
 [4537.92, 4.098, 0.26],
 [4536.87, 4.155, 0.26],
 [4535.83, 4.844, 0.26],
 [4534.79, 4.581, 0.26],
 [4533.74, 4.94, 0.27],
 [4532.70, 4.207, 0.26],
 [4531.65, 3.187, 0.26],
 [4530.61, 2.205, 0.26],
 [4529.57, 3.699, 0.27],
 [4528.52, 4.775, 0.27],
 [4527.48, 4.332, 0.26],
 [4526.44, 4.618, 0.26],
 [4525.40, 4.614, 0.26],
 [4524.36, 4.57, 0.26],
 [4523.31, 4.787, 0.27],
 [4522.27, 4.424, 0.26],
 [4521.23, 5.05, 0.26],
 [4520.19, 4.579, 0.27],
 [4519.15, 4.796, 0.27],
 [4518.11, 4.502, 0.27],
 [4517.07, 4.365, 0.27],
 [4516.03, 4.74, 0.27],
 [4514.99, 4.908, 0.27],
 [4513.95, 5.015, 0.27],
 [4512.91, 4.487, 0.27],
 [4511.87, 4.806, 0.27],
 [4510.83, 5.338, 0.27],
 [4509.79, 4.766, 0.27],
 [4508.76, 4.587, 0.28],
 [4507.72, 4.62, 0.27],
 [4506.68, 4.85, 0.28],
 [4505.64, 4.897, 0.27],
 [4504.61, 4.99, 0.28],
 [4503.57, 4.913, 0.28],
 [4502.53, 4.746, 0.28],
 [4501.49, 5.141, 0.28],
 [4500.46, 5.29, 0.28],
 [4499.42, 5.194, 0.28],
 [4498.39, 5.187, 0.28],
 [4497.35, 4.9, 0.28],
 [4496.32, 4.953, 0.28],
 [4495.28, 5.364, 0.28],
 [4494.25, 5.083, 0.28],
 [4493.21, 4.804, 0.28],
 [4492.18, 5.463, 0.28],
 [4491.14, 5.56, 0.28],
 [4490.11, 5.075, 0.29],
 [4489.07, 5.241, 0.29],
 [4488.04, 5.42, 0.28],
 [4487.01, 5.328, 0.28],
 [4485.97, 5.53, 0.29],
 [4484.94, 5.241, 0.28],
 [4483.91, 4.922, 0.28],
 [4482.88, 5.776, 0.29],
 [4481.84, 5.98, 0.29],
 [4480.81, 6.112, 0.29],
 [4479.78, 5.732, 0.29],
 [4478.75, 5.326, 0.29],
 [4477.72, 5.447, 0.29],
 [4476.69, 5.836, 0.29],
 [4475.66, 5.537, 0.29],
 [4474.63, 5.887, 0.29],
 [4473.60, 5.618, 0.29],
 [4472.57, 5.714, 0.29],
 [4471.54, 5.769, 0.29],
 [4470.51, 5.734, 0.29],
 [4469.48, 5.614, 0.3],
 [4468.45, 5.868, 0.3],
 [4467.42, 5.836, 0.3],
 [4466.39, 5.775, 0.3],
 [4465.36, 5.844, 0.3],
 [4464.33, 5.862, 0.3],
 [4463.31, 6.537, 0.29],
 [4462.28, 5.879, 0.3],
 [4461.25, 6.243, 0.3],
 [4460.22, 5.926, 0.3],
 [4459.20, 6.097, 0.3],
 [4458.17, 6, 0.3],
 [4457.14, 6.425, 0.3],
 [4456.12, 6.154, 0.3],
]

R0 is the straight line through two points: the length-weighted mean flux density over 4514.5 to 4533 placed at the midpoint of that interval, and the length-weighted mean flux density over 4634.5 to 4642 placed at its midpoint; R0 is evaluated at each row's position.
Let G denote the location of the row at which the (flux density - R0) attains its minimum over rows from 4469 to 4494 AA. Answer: 4493.21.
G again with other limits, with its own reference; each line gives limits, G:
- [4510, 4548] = 4530.61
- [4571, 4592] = 4580.96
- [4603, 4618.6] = 4606.35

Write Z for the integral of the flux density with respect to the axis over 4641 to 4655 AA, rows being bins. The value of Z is 68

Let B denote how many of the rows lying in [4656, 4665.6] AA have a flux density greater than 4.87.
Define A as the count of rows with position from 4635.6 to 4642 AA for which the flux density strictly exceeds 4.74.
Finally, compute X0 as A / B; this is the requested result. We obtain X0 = 1.67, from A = 5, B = 3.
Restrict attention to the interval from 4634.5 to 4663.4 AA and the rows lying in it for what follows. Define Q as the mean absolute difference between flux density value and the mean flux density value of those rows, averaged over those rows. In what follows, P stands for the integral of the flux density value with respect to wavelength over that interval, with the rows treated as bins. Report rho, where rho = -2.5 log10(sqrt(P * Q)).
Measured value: -1.8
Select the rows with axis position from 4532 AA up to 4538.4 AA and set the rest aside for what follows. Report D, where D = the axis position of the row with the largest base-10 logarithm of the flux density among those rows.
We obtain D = 4533.74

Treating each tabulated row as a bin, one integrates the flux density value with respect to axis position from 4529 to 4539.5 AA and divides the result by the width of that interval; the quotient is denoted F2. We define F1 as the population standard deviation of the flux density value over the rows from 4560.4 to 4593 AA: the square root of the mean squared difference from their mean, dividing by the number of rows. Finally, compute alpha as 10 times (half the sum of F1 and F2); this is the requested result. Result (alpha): 21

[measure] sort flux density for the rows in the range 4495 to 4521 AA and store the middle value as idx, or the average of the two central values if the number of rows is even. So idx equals 4.90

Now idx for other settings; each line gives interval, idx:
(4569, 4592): 4.46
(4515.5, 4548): 4.50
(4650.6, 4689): 4.60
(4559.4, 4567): 4.55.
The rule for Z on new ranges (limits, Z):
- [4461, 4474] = 76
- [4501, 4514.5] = 66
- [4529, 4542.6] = 54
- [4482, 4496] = 74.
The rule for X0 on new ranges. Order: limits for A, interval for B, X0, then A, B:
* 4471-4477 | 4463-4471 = 0.75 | 6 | 8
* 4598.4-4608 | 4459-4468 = 0.00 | 0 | 9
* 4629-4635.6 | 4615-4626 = 5.00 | 5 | 1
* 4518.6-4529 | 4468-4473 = 0.80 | 4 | 5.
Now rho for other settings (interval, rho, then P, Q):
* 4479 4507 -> -2.0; 147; 0.28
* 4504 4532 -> -2.1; 127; 0.38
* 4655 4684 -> -1.7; 135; 0.18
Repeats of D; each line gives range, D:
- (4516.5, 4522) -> 4521.23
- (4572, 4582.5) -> 4574.64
